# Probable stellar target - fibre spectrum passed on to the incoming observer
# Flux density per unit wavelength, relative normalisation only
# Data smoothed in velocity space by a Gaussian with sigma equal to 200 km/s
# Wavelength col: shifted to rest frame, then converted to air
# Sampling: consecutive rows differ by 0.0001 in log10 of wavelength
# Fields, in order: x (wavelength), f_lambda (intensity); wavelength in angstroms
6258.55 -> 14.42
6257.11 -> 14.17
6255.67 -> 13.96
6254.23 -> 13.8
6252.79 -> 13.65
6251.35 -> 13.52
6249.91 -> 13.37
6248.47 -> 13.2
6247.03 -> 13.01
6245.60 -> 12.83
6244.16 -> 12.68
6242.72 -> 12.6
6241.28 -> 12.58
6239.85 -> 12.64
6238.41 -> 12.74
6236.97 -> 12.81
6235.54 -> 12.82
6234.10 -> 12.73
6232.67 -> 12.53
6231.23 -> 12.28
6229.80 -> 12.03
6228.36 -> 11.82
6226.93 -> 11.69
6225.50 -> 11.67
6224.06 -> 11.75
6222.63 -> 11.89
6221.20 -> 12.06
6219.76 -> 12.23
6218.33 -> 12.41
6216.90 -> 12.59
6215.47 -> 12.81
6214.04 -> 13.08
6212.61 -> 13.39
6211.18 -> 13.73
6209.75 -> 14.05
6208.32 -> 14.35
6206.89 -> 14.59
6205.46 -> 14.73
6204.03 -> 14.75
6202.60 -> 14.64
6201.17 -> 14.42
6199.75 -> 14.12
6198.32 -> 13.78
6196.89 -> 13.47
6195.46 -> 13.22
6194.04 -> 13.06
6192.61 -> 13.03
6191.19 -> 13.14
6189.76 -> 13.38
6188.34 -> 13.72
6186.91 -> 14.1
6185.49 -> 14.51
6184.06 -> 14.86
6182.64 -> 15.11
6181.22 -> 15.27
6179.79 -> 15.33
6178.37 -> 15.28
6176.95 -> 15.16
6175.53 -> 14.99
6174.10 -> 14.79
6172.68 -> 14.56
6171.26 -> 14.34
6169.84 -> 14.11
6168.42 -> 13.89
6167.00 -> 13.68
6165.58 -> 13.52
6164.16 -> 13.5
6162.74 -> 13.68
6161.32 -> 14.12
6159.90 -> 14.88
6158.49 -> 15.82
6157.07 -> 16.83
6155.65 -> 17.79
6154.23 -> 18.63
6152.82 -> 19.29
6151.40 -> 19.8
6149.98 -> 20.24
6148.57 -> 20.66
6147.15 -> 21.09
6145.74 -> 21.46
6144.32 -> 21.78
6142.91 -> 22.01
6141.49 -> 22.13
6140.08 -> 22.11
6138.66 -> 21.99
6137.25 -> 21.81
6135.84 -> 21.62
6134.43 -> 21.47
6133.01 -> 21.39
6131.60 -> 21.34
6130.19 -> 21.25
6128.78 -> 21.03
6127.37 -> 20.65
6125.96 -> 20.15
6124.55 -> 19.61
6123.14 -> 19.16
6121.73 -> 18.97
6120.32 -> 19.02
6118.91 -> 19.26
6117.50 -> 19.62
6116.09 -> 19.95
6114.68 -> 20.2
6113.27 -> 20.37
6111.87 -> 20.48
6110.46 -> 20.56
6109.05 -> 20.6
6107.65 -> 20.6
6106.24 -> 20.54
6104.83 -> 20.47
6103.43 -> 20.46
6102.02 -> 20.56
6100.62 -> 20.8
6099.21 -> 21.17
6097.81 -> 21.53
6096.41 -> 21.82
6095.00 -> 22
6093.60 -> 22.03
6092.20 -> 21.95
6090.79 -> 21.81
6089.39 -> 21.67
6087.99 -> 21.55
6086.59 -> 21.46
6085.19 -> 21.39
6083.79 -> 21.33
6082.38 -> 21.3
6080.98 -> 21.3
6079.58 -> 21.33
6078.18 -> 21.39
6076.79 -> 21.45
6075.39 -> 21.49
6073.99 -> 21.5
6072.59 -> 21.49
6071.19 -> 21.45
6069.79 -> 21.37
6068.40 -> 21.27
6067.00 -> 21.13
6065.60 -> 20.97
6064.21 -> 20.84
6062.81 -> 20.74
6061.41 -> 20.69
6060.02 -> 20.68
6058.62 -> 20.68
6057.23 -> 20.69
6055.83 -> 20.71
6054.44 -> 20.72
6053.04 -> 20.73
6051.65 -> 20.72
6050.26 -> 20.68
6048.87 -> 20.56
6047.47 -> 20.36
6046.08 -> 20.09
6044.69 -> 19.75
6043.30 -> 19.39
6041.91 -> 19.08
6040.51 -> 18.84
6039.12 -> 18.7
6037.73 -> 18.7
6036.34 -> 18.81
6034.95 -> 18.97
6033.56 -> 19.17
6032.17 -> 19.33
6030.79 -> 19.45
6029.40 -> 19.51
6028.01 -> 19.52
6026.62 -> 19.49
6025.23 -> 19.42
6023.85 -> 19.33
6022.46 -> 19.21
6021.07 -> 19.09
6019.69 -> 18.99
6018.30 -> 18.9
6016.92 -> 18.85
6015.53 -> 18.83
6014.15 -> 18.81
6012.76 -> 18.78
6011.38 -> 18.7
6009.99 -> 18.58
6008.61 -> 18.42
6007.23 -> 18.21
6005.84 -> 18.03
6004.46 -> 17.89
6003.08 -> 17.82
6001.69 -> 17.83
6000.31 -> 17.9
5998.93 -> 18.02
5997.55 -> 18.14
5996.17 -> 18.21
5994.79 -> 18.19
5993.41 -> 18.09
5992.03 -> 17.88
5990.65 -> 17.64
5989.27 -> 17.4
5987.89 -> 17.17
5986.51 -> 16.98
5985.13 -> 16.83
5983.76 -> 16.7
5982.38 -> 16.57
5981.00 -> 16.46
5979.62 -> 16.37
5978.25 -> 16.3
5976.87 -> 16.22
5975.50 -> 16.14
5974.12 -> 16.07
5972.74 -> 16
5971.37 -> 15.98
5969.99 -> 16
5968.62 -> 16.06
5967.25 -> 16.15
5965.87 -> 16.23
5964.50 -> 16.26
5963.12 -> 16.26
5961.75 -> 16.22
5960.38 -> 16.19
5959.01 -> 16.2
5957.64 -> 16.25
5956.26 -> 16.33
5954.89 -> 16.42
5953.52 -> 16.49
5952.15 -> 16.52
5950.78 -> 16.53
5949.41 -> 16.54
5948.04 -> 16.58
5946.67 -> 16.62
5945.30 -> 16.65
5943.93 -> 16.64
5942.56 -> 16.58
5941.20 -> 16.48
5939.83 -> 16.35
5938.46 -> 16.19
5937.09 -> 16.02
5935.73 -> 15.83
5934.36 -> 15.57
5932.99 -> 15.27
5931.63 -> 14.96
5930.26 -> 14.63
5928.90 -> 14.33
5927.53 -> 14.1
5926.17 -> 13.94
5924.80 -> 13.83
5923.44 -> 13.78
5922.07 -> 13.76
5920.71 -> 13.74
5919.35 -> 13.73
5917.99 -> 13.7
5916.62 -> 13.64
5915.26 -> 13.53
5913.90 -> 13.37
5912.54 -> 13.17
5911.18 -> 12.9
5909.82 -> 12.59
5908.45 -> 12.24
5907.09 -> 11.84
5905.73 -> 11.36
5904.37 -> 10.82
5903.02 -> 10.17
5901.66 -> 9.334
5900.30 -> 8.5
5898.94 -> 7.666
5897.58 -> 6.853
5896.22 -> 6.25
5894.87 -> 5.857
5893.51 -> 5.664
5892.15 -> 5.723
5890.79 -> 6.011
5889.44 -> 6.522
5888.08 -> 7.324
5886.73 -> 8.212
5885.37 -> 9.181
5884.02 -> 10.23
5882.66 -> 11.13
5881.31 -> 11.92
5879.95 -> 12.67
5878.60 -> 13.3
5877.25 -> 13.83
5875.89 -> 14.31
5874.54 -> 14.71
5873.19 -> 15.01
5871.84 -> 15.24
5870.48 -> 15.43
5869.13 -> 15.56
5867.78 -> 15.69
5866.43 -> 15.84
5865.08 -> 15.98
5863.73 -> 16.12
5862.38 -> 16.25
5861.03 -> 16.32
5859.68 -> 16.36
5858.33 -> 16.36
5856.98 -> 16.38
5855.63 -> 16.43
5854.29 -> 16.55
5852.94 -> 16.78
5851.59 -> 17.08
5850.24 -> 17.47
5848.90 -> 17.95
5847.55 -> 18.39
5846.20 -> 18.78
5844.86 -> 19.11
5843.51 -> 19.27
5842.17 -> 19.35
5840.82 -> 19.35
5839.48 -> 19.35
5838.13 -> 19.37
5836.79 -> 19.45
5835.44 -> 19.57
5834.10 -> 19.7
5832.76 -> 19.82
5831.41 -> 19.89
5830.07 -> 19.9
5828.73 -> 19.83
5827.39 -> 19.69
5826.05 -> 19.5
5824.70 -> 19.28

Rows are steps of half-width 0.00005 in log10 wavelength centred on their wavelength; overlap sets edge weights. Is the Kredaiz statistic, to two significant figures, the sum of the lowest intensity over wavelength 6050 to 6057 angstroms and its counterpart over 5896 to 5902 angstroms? 27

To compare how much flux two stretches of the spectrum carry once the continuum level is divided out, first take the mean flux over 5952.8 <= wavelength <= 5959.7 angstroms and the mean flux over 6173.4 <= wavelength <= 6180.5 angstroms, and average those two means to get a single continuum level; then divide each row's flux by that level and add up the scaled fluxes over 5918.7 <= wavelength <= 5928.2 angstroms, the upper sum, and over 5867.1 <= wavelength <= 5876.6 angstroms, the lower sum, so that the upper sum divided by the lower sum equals 0.91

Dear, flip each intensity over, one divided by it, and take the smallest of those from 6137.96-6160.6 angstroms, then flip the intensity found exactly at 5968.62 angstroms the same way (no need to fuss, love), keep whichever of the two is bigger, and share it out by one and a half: 0.042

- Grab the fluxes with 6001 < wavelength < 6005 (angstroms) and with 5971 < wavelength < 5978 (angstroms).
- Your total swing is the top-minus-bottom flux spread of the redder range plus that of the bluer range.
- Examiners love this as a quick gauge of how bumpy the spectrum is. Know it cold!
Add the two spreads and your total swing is 0.3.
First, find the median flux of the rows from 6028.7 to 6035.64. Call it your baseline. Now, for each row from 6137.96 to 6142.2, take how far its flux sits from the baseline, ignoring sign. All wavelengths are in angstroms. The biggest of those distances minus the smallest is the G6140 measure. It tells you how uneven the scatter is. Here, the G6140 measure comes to 0.14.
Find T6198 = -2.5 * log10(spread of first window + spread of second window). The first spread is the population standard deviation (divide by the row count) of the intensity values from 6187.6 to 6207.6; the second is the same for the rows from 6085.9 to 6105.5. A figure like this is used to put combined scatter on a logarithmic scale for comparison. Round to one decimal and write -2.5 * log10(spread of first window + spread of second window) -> -0.2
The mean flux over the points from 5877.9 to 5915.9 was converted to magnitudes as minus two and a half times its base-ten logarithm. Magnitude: -2.48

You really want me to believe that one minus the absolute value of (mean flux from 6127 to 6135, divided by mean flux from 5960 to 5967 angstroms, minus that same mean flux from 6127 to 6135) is -18.9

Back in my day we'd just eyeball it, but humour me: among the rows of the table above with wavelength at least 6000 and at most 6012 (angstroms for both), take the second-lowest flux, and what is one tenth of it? 1.8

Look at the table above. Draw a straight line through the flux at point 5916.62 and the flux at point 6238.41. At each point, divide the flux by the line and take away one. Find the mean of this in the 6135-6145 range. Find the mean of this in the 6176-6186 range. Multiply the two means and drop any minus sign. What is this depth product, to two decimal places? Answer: 0.12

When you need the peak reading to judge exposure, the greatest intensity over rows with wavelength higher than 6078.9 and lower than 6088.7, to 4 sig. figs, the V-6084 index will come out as 21.55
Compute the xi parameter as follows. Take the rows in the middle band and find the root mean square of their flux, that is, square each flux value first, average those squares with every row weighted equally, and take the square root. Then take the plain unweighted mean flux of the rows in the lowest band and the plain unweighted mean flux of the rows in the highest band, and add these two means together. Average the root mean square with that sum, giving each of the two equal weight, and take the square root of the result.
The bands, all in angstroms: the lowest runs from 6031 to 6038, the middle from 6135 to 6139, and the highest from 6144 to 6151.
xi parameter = 5.56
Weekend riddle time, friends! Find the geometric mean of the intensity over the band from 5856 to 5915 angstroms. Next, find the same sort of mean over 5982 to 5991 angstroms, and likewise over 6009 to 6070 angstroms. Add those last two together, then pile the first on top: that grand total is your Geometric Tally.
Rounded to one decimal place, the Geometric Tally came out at 48.0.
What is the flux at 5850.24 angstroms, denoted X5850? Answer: 17.47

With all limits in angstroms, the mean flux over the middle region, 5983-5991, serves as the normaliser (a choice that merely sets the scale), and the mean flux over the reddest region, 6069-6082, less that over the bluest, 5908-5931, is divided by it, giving 0.46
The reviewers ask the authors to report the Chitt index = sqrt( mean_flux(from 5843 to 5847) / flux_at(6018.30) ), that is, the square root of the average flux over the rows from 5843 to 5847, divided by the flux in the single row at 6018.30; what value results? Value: 1.00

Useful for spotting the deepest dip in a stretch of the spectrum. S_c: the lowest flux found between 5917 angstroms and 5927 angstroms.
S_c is 13.7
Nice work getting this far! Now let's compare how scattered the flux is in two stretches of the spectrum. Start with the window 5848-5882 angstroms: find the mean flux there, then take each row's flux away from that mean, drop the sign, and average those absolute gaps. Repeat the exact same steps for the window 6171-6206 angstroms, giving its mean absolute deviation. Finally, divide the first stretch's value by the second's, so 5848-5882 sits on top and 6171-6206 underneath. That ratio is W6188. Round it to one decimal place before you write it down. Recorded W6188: 1.7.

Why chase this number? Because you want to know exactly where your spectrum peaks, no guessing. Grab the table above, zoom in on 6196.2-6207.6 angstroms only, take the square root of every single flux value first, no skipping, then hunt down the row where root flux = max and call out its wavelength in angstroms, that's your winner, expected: 6204.03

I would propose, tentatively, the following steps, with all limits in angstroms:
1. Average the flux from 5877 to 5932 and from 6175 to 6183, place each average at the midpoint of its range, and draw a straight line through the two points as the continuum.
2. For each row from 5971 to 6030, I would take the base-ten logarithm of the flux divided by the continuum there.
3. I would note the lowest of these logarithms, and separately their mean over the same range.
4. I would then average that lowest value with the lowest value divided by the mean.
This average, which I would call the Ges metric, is 0.45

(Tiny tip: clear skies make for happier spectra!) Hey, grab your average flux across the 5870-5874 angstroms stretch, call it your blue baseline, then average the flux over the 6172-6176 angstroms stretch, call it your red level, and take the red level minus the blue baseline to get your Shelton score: -0.4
